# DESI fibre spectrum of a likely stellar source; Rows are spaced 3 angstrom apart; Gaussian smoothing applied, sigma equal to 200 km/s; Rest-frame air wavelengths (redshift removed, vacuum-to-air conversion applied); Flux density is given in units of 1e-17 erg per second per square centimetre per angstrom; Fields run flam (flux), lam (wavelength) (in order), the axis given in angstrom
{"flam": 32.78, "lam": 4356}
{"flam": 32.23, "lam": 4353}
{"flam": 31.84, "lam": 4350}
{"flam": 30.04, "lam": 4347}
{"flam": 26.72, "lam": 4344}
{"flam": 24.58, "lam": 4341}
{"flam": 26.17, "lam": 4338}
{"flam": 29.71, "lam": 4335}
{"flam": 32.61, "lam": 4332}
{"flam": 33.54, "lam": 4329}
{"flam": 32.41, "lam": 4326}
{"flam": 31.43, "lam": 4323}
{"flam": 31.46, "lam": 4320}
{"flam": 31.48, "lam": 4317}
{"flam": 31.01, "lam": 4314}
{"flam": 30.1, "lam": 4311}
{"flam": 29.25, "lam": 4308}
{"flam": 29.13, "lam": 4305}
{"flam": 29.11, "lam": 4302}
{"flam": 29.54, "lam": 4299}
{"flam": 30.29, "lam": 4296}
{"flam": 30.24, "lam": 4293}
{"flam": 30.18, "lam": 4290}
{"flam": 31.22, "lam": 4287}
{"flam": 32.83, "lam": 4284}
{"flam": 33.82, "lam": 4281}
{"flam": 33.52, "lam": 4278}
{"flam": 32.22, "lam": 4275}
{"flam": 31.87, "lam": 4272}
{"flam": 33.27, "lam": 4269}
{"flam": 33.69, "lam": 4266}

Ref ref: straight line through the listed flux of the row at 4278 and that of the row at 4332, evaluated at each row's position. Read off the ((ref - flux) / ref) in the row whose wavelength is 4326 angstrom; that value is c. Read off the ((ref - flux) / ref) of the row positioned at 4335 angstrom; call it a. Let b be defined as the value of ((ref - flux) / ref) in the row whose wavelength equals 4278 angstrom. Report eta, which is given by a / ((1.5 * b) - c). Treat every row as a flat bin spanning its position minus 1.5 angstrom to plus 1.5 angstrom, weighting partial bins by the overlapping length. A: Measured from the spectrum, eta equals -9.51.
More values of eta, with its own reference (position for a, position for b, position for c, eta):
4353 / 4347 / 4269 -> 0.01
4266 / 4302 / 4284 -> 0.01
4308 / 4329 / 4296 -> -0.89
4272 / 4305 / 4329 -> 0.25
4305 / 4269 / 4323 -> -5.23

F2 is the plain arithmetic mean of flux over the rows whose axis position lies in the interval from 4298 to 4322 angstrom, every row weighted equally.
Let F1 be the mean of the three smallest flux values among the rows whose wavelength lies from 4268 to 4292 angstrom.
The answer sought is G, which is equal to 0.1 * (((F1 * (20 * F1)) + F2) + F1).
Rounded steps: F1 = 31.1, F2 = 30.1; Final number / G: 1939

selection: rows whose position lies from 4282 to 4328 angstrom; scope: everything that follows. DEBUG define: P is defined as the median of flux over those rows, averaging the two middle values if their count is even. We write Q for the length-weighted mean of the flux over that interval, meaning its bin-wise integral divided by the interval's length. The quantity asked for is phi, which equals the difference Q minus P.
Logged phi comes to 0.4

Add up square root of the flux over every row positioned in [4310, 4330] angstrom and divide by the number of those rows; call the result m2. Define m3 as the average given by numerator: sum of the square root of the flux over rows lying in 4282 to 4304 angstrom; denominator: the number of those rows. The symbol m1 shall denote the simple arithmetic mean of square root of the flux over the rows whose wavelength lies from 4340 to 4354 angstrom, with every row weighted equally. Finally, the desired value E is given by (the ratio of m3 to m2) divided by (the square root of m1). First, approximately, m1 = 5.4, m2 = 5.62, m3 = 5.52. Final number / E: 0.423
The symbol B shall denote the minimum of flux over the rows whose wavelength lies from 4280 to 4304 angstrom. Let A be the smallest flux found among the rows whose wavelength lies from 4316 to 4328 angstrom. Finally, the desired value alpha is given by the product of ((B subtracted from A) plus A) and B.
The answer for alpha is 982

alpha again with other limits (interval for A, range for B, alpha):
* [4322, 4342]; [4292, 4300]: 580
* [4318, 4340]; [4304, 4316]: 676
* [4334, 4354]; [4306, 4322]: 582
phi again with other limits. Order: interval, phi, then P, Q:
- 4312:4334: 0.4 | 31.5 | 31.9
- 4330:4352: -0.7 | 29.7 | 29.0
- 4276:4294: 0.0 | 32.0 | 32.0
